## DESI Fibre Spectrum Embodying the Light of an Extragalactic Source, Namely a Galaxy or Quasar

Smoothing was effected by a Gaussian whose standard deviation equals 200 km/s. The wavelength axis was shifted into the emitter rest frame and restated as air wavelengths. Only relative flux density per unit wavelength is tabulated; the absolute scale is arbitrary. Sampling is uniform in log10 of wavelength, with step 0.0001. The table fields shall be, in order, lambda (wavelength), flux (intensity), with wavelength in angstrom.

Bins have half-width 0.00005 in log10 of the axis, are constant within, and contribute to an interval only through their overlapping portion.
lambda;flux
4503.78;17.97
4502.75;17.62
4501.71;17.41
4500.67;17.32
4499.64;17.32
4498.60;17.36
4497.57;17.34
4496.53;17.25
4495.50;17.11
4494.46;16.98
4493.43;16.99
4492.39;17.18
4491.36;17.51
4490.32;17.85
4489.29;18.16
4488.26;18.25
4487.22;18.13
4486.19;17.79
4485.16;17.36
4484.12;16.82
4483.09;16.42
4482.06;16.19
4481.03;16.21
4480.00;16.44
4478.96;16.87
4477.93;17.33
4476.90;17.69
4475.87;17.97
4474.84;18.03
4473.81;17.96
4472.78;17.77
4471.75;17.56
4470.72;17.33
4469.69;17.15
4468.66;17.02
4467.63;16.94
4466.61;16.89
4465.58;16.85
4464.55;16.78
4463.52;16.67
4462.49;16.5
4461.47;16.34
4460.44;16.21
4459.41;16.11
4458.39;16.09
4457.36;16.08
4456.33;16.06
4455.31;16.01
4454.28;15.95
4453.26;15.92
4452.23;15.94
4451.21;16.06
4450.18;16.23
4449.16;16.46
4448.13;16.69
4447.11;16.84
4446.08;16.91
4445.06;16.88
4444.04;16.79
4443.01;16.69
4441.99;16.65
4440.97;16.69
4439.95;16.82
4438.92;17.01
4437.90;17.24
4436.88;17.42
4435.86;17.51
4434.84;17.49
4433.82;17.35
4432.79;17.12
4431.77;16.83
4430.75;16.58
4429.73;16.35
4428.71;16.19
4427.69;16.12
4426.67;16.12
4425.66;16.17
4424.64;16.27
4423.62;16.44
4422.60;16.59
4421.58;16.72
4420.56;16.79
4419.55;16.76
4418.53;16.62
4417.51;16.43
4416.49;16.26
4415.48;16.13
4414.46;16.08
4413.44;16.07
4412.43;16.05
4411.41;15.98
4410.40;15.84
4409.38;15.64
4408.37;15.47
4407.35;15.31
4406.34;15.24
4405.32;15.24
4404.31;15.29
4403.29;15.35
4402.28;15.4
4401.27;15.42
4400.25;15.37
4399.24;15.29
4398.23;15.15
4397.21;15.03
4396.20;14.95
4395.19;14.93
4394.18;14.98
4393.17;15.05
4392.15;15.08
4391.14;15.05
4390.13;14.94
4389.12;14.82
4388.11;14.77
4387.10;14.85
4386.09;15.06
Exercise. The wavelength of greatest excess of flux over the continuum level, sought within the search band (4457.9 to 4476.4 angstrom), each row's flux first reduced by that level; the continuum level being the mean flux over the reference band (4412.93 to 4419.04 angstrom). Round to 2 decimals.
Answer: 4474.84 angstrom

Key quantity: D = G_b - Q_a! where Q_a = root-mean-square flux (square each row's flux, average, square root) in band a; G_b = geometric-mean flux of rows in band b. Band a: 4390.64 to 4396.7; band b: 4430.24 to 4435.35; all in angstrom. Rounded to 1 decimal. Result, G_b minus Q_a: 2.1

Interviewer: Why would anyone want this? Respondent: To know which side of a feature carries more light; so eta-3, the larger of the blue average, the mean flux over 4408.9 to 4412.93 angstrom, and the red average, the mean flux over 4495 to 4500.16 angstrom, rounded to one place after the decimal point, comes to 17.3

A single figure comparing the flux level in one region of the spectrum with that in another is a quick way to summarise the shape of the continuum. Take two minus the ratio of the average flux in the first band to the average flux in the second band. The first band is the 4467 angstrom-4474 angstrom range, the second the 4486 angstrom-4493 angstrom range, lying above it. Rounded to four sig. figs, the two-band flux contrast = 1.025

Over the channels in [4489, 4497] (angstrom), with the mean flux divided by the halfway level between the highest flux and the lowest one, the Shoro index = 0.99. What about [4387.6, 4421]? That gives 0.98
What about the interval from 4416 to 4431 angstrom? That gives 1.00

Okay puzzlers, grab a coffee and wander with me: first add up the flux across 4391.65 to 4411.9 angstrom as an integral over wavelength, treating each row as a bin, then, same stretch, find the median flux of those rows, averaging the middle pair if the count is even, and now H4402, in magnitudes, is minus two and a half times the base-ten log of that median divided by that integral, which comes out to 3.27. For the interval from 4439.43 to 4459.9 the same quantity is 3.28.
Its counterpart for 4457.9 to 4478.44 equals 3.29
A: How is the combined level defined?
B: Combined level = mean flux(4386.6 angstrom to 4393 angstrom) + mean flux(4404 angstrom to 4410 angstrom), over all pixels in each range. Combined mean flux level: 30.3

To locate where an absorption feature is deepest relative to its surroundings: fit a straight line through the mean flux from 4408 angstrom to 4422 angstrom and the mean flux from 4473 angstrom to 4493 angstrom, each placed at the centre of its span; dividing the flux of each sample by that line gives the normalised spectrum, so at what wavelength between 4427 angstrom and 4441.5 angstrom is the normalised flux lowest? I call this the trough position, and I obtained 4427.69 angstrom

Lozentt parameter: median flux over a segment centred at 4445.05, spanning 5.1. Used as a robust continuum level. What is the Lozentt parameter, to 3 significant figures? 16.8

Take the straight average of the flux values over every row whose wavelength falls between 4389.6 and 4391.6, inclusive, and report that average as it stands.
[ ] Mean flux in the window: 15.0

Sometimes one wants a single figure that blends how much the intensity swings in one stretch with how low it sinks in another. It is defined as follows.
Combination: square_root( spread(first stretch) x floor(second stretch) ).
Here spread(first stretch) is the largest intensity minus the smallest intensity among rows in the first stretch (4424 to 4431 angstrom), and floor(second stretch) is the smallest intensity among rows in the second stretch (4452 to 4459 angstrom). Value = 2.7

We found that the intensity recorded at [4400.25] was 15.37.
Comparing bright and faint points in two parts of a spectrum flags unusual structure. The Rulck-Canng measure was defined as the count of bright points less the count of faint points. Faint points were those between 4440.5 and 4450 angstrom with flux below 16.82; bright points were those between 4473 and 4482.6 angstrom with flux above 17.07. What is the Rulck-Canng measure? -1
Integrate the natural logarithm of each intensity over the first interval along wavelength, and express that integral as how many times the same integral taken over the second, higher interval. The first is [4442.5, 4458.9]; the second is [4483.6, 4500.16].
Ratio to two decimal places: 0.97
